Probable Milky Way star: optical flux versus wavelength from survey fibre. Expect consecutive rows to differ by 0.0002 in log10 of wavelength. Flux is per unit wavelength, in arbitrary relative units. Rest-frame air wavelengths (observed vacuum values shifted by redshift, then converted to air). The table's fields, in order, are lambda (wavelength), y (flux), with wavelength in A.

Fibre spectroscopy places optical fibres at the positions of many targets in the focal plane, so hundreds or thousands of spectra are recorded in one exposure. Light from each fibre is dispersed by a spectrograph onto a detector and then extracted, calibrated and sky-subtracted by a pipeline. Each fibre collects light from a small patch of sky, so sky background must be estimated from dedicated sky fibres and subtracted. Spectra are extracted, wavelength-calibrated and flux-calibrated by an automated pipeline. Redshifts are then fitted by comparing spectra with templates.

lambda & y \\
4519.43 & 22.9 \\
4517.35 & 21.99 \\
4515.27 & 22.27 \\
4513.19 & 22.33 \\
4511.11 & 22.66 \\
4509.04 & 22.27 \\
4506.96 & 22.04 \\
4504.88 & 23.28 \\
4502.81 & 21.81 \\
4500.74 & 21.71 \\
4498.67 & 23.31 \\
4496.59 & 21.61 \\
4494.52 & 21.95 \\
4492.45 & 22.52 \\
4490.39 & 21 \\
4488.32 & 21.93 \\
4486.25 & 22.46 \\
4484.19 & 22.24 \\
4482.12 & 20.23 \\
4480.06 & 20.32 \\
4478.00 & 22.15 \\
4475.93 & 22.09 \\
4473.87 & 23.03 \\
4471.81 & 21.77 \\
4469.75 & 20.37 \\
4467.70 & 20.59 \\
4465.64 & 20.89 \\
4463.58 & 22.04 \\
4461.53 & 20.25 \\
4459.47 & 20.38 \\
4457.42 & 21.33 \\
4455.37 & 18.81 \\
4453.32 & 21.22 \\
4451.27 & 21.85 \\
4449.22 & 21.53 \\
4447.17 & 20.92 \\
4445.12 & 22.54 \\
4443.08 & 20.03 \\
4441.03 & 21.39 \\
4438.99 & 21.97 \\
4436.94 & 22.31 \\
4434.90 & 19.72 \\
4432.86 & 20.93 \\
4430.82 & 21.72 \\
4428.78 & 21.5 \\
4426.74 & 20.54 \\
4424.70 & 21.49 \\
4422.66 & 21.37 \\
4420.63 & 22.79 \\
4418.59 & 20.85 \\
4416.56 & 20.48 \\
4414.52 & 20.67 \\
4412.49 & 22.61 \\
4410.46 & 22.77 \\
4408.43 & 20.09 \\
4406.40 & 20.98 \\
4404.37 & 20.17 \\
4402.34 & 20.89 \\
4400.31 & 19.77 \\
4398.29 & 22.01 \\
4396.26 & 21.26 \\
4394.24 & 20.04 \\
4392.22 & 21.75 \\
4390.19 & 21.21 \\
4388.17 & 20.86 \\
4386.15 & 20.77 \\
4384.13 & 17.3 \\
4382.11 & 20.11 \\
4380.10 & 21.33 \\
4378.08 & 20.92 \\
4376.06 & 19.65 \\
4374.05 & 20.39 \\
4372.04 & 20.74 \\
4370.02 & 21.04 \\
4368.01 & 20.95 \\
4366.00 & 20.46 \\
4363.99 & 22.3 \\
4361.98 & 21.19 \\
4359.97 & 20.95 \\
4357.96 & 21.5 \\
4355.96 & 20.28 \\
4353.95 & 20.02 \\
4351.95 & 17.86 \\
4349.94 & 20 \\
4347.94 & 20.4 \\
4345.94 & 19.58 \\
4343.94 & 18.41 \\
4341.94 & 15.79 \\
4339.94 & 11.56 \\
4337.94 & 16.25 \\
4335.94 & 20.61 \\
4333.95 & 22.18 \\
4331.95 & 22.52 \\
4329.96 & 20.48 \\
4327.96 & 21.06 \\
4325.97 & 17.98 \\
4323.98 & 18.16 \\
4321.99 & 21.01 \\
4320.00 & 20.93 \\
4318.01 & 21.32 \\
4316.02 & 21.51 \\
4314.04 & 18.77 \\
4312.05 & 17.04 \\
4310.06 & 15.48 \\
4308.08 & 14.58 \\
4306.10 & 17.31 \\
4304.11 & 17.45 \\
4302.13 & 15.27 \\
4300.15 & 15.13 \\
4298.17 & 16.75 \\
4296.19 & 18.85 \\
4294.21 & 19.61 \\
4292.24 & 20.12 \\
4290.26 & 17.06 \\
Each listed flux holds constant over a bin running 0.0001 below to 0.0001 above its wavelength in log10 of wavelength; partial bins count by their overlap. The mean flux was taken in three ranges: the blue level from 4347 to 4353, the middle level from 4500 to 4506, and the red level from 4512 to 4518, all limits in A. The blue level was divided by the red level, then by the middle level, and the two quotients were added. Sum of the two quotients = 1.75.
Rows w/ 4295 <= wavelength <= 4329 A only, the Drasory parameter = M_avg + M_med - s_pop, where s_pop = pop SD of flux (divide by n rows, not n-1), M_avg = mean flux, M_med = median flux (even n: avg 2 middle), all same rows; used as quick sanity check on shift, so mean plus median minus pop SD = 33.9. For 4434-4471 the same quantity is 41.1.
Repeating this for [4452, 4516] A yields 42.6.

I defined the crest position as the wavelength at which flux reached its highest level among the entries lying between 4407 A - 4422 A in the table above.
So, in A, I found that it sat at 4420.63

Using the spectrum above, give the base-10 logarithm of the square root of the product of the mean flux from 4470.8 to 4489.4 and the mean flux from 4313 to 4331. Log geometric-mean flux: 1.32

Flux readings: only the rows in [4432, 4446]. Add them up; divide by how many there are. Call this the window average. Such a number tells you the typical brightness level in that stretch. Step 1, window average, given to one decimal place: 21.3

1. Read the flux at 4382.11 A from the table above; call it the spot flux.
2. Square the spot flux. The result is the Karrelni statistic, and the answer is 404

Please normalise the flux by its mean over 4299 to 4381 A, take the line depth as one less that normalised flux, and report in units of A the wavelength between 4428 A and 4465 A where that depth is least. 4445.12 A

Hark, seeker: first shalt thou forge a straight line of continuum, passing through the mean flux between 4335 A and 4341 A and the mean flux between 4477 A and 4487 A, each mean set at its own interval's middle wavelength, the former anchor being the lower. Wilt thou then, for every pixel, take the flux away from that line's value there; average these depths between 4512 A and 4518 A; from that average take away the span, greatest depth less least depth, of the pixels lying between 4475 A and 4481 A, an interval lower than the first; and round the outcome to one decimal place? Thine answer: -1.4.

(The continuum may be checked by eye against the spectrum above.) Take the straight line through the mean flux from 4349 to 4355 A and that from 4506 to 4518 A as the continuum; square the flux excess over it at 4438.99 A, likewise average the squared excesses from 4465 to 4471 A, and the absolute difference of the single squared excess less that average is 0.40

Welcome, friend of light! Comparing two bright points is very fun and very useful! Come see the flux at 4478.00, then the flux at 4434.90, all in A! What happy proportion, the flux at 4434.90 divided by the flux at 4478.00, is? 0.89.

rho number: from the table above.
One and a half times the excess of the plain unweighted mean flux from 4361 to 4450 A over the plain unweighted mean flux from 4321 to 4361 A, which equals 2.5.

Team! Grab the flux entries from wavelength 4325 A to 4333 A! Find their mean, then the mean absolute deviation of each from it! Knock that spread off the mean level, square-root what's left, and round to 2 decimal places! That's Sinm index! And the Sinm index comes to 4.39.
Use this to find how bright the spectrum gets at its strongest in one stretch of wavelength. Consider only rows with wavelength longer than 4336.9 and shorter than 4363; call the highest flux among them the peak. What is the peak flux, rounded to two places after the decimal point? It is 21.50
